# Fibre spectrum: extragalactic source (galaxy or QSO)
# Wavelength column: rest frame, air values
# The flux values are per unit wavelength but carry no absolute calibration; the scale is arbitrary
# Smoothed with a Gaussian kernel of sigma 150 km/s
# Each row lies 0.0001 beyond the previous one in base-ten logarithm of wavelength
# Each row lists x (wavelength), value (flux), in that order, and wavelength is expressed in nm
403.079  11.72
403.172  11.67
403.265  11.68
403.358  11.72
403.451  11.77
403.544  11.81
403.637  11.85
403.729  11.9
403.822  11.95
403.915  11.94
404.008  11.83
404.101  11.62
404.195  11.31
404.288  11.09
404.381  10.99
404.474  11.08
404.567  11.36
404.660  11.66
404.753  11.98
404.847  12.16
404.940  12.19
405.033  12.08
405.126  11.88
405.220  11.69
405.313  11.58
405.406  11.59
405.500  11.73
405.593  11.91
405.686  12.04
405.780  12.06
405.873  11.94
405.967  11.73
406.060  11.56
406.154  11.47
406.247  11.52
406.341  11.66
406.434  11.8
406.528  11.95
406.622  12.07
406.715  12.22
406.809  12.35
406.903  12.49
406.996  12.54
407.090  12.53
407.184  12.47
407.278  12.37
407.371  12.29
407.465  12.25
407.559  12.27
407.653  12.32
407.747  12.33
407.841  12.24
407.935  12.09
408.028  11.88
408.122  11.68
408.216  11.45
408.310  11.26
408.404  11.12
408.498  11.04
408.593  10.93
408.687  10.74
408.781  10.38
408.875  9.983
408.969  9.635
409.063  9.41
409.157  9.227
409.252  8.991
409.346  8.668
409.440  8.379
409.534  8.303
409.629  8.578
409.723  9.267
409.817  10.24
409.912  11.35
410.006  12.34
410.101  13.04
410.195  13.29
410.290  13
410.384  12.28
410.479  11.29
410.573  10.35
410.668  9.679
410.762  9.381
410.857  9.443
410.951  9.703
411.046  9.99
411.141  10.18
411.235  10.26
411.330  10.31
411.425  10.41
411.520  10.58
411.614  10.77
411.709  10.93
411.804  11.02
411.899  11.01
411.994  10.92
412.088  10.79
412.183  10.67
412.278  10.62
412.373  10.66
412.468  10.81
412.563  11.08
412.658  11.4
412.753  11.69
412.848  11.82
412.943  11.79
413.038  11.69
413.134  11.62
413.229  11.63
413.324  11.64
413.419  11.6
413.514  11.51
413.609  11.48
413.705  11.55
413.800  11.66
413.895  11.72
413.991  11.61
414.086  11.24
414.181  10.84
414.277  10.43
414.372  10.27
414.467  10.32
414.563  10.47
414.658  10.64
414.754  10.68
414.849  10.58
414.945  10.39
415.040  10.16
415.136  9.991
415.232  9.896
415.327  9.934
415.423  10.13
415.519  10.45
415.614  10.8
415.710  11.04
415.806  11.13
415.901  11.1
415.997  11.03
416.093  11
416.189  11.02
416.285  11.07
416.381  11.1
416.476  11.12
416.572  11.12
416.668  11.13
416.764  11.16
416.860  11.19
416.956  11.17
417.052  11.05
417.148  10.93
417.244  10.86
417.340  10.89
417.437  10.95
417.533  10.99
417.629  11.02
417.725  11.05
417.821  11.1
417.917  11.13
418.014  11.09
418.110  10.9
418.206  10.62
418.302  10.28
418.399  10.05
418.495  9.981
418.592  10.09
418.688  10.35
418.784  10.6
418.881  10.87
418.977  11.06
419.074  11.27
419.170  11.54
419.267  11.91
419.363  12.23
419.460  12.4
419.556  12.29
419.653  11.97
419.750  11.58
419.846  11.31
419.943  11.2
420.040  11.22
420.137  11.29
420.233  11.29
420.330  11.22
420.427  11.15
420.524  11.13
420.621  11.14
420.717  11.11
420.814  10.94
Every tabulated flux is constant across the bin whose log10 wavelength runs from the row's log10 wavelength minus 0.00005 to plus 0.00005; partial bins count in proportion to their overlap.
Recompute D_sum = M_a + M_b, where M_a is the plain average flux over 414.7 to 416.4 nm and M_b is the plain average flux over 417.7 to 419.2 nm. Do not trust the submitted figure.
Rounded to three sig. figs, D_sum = 21.4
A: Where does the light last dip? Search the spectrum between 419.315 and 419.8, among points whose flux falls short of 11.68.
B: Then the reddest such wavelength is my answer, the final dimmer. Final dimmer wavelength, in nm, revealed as 419.750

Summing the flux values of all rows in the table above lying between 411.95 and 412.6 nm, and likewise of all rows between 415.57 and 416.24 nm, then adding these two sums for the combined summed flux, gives 153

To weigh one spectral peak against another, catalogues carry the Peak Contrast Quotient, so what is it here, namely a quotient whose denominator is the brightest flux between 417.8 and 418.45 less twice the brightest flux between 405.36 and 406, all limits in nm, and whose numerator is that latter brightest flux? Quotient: -0.93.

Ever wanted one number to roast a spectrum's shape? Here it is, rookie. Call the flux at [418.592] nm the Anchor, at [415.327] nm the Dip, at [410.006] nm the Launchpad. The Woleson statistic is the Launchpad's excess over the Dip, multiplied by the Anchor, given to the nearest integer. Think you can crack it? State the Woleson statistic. 24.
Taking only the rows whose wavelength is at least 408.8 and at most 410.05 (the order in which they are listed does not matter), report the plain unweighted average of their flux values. 9.6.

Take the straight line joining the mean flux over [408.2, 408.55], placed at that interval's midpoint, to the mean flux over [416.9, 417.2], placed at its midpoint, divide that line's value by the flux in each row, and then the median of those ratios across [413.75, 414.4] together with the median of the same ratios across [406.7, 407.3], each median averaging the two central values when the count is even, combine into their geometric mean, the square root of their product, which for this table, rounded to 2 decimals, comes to 0.94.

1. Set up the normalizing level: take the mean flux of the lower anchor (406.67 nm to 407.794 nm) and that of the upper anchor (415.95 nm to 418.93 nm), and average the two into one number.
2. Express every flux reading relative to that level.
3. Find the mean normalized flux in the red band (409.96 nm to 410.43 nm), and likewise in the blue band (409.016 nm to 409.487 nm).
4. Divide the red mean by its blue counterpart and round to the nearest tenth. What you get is 1.4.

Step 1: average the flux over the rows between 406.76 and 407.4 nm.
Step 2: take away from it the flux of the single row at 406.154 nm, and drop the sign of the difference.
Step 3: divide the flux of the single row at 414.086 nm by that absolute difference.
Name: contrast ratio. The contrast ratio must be 12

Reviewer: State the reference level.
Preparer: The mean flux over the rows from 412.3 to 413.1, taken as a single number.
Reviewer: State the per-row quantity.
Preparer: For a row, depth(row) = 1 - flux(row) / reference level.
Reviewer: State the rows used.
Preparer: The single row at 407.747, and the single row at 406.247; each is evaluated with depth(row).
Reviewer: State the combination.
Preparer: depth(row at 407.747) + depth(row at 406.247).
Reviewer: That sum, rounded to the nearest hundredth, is -0.10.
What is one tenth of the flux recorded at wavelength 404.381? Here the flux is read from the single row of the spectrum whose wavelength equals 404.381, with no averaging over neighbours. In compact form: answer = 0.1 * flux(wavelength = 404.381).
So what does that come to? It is 1.099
